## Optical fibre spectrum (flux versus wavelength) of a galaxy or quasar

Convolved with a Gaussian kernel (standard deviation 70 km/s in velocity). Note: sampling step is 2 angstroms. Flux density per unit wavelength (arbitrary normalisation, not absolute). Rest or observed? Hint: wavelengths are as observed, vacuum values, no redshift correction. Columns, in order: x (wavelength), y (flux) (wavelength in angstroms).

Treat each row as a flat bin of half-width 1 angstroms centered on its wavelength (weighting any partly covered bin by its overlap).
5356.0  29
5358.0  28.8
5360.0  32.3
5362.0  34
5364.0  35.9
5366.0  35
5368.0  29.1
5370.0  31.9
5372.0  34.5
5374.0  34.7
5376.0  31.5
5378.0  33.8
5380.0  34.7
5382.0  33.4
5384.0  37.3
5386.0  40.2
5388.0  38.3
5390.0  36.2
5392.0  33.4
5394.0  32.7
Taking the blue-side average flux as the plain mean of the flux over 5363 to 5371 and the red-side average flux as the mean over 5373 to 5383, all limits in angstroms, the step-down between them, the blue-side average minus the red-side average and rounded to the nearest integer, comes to -1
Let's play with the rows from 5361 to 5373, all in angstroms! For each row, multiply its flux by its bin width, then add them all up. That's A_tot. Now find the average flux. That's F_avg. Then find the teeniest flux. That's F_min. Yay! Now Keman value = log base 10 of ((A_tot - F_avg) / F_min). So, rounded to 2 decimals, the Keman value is 1.10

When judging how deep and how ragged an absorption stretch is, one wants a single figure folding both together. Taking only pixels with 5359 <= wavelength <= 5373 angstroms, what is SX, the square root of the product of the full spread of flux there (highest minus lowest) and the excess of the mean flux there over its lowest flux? 5.3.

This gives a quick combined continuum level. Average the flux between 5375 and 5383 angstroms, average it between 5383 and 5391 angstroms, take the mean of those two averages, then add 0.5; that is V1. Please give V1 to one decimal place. 36.2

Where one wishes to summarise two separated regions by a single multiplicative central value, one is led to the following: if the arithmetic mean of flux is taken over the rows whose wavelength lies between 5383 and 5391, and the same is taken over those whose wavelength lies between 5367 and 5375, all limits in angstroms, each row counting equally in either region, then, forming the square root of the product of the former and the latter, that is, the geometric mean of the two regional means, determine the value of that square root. 35.2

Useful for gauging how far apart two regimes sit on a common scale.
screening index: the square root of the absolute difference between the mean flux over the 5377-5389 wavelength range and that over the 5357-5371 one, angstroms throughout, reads 2.0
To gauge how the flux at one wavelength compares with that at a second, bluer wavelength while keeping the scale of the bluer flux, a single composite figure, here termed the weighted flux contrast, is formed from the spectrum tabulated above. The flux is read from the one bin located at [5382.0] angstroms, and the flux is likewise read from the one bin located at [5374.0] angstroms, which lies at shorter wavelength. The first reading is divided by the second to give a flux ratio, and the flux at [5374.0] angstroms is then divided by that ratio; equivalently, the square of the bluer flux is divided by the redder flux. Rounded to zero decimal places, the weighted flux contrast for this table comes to 36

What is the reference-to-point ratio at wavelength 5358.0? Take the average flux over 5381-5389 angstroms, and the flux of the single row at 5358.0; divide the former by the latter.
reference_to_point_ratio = 1.30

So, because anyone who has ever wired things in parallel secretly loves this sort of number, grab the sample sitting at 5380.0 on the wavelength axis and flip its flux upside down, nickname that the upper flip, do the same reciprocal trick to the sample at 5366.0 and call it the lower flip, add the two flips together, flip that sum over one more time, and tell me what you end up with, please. 17.4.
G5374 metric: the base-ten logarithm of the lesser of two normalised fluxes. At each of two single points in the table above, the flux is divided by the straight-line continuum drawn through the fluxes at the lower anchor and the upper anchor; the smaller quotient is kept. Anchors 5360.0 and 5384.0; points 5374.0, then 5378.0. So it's -0.028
